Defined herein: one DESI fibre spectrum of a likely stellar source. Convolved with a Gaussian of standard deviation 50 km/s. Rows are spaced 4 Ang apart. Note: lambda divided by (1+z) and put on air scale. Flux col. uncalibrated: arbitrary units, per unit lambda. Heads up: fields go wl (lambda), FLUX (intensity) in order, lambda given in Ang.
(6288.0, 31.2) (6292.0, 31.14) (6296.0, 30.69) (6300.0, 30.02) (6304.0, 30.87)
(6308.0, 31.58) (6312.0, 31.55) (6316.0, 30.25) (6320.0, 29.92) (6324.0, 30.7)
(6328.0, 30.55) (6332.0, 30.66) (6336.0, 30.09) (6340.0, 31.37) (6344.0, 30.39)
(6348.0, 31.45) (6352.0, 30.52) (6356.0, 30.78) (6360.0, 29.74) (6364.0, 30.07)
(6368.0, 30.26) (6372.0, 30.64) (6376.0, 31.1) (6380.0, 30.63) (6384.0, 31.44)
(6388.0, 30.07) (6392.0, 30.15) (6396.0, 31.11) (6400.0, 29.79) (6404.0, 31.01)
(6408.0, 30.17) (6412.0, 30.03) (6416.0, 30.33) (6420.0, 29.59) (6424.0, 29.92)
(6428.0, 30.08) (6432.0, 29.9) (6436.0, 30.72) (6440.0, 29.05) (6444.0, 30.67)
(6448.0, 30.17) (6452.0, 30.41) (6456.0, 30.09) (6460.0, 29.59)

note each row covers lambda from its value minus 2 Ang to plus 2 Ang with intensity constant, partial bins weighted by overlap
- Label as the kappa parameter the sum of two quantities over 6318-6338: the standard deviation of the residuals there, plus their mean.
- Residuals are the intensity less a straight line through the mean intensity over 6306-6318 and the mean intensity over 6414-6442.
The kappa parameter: -0.2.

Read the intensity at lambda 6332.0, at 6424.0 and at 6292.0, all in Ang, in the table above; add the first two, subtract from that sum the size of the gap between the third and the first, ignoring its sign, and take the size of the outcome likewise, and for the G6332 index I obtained 60.1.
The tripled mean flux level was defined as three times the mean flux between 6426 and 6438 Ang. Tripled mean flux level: 90.7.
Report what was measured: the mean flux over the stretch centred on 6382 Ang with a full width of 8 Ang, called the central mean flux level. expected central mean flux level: 31.0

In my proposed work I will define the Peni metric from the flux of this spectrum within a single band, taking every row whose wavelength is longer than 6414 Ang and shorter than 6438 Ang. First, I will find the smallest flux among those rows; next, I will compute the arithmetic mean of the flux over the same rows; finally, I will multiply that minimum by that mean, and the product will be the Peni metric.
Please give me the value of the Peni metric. 890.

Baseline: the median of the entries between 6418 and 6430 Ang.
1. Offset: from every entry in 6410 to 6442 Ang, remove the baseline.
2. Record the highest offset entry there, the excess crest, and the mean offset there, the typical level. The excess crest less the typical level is 0.77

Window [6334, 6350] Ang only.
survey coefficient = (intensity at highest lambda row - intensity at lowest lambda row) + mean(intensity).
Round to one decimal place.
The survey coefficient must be 32.2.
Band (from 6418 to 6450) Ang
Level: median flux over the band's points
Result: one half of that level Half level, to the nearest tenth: 15.0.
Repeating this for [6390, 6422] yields 15.1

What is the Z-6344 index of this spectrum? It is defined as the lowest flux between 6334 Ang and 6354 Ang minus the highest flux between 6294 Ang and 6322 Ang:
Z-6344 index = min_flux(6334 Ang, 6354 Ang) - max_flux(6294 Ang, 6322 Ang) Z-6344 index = -1.49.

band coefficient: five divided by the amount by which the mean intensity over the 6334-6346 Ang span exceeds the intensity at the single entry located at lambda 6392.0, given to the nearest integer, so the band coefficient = 11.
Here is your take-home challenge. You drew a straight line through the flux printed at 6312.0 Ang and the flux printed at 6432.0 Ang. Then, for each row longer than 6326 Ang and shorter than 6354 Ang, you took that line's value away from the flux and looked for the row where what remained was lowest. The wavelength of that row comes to 6336.0 Ang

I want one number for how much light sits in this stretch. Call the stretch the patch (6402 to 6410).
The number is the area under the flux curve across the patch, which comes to 245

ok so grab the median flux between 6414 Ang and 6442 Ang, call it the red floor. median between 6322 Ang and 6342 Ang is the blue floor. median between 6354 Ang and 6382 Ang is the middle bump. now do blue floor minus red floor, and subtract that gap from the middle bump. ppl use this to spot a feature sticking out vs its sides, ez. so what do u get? 29.9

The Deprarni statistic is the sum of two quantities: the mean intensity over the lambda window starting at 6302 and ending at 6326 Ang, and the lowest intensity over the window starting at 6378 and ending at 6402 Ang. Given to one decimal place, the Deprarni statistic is 60.6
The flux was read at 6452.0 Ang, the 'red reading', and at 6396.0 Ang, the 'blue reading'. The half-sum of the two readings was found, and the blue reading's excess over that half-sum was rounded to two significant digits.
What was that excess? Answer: 0.35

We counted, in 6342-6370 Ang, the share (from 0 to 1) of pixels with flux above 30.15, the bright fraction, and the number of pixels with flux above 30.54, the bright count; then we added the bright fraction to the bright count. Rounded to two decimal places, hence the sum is 2.71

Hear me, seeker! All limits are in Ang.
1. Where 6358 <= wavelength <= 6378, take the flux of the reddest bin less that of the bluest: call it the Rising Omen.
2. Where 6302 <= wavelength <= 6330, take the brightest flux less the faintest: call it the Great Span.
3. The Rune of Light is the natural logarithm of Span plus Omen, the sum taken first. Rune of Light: 1.1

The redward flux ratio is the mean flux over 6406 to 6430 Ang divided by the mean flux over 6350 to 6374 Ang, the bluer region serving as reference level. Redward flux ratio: 0.99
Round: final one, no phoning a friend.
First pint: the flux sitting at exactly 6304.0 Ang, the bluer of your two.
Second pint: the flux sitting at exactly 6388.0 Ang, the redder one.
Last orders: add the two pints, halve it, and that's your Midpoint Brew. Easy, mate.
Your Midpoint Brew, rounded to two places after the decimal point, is 30.47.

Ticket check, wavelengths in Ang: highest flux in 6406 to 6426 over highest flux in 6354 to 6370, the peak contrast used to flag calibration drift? 0.99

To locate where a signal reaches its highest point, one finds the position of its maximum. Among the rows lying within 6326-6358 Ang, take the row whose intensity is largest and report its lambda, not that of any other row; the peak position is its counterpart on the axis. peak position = 6348.0 Ang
